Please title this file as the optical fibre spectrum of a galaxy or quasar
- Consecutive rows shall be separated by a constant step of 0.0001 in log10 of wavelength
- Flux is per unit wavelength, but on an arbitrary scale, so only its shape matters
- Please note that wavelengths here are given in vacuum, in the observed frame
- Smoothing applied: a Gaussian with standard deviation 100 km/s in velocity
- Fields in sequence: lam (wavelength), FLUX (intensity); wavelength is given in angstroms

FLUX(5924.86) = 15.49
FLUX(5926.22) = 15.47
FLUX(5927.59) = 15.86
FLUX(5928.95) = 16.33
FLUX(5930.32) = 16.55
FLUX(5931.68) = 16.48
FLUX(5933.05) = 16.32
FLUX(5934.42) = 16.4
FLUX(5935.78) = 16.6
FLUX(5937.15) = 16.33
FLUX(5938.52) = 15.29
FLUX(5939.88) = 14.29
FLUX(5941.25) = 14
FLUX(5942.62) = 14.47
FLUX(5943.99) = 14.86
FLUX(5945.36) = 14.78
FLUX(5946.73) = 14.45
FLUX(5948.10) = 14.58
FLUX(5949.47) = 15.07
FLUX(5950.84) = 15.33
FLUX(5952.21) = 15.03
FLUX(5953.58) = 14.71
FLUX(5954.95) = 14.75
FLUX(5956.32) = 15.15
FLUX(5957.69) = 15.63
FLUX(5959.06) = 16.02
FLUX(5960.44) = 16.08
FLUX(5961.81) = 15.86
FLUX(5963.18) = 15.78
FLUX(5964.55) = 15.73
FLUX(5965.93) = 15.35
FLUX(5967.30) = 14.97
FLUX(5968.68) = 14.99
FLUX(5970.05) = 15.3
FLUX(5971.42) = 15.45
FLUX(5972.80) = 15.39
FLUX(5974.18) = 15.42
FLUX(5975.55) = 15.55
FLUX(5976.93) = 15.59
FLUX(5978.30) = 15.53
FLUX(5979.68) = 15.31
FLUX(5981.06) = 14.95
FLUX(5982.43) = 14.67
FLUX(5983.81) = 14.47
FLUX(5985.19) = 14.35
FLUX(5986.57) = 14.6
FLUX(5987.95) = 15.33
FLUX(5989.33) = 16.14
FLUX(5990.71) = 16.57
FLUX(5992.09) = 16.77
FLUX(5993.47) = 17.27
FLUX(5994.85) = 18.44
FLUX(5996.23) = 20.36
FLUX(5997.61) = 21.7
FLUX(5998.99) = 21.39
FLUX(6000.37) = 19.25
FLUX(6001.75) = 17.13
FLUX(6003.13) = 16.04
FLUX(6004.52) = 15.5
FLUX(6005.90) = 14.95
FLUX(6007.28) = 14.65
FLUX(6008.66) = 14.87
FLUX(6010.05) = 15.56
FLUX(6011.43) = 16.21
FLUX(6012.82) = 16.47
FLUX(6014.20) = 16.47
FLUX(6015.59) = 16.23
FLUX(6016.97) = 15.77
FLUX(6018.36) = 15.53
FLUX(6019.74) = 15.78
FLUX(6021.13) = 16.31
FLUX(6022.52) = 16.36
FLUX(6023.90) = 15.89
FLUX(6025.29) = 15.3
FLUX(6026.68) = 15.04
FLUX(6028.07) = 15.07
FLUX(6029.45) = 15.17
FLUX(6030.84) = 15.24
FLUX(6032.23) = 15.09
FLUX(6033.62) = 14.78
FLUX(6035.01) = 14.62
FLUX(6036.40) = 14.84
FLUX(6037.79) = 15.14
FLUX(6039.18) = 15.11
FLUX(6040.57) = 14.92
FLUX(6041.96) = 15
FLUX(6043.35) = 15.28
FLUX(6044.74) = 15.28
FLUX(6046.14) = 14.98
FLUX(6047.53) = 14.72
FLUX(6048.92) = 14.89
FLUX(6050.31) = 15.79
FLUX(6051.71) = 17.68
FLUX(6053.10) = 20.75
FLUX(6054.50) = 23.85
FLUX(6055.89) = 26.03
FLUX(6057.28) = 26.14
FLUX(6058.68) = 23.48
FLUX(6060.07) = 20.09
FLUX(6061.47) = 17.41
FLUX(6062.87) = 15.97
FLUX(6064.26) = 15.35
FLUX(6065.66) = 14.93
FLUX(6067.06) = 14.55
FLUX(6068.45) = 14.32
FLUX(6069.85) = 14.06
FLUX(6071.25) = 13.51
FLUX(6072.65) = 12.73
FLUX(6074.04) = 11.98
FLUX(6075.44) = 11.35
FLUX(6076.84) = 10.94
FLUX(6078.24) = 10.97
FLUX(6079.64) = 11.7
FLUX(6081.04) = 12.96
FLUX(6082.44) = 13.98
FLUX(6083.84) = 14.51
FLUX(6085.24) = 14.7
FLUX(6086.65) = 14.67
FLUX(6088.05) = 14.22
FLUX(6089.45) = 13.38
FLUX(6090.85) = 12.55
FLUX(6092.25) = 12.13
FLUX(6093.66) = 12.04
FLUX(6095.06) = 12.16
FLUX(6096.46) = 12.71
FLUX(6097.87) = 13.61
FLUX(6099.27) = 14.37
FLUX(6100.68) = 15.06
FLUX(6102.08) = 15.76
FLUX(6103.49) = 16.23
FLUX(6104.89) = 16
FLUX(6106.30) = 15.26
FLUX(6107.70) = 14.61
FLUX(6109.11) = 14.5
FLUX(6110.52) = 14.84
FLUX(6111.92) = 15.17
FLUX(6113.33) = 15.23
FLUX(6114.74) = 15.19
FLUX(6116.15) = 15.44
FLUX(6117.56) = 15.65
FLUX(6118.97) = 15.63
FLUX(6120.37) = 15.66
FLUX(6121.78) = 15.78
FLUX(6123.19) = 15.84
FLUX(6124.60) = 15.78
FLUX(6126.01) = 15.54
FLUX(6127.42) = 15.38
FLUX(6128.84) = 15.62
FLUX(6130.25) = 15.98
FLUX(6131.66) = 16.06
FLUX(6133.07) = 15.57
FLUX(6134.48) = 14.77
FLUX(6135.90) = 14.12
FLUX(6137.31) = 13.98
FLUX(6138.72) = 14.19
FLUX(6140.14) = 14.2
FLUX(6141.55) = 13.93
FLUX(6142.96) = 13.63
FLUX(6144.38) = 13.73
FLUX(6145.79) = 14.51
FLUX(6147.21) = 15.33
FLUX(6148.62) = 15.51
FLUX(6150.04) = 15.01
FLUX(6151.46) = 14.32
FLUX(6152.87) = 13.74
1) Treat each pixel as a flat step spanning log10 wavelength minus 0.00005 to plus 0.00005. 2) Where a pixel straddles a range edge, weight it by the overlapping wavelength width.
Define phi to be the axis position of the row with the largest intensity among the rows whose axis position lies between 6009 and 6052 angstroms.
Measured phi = 6051.71 angstroms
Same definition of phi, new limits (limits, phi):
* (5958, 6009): 5997.61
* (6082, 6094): 6085.24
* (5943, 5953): 5950.84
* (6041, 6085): 6057.28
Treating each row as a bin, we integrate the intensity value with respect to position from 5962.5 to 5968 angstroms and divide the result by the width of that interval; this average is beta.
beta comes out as 15.4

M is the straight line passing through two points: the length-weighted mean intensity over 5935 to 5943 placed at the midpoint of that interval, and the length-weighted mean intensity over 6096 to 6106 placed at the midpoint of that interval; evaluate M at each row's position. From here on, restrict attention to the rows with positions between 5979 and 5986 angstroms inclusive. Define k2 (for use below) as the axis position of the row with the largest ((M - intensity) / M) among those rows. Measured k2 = 5985.19 angstroms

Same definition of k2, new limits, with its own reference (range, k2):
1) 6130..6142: 6141.55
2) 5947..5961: 5948.10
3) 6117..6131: 6127.42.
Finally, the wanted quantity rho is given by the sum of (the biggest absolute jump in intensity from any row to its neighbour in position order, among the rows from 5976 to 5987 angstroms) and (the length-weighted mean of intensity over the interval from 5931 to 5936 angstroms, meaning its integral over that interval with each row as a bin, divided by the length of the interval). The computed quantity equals 16.8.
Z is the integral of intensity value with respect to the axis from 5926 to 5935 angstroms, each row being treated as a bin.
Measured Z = 146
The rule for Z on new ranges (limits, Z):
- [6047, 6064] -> 334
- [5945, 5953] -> 119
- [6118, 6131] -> 204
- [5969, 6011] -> 684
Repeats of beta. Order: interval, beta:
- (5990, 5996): 17.5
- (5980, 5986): 14.6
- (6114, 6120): 15.5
